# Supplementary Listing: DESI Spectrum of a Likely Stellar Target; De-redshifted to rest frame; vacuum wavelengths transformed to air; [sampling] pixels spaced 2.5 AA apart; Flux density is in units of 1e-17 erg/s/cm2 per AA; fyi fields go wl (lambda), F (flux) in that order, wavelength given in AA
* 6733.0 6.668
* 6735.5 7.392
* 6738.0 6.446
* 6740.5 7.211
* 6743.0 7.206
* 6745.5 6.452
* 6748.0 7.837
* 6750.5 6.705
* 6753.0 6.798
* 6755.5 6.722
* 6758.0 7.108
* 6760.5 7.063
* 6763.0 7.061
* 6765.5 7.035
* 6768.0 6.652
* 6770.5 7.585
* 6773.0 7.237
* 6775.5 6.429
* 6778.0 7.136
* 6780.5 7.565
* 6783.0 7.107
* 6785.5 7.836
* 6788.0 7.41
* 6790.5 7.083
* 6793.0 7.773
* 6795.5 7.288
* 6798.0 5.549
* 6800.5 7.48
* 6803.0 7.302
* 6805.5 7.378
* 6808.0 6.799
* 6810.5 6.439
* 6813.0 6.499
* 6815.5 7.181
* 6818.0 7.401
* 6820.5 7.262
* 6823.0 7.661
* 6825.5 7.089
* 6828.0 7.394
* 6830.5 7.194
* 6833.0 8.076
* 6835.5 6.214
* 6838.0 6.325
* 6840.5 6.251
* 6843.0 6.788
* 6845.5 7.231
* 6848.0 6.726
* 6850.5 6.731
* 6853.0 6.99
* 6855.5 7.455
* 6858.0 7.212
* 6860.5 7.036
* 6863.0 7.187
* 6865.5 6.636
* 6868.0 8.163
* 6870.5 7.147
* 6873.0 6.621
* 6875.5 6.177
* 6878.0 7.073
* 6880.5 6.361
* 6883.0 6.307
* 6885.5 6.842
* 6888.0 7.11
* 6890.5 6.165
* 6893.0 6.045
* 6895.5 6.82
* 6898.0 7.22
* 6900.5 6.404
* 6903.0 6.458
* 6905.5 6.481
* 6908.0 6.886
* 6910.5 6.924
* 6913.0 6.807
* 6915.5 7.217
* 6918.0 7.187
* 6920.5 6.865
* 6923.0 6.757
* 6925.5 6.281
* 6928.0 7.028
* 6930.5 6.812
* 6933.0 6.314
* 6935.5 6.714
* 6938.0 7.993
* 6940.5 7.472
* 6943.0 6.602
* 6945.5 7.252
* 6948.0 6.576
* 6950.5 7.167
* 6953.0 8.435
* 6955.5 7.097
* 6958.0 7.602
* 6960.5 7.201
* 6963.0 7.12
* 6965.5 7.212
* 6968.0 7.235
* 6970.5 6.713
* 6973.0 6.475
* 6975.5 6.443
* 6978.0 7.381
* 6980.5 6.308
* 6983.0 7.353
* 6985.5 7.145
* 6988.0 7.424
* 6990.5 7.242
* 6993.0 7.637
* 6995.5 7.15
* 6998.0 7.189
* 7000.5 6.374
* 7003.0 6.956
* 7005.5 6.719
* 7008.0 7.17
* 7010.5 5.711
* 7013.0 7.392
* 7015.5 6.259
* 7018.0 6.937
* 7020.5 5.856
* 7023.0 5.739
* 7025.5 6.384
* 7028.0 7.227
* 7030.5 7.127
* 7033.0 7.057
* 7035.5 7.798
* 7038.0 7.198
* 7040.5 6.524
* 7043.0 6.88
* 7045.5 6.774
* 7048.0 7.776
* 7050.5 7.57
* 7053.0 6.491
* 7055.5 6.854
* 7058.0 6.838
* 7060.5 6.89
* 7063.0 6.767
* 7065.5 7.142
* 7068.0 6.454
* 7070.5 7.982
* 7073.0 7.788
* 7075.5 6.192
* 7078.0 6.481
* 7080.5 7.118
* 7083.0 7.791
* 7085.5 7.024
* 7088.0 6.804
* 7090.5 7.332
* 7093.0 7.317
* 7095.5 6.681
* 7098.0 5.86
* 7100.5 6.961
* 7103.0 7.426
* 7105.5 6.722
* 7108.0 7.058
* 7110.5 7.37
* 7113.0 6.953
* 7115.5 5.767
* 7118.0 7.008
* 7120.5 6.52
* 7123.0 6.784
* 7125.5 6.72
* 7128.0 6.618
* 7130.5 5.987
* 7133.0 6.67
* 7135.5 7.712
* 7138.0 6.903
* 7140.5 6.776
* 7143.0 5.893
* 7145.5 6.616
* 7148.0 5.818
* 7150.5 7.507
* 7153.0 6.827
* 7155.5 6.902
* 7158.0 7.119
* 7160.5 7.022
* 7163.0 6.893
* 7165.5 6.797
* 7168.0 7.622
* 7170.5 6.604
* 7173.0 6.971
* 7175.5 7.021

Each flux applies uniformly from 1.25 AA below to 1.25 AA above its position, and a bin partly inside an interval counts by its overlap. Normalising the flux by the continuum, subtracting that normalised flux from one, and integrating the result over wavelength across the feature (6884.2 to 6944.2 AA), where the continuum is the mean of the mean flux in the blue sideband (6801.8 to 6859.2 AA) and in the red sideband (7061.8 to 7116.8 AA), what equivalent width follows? 1.6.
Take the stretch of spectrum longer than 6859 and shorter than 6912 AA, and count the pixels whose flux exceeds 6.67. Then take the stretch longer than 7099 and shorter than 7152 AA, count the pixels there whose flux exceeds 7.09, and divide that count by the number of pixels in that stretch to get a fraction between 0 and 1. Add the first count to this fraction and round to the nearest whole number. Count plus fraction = 11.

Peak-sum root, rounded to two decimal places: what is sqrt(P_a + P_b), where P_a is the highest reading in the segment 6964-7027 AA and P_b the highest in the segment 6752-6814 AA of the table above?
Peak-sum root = 3.93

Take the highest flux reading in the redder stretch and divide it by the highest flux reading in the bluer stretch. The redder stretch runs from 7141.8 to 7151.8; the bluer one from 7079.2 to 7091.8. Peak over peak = 0.96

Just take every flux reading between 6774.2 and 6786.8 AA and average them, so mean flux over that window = 7.2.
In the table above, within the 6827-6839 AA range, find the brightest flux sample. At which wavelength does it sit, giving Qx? 6833.0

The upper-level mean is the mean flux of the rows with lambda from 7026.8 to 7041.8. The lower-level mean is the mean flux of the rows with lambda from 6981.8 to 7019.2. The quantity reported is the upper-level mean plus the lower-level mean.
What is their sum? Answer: 14.1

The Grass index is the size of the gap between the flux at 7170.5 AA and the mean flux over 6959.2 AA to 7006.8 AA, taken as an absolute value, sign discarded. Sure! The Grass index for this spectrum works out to 0.41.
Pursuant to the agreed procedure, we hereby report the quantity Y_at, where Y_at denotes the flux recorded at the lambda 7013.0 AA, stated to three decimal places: 7.392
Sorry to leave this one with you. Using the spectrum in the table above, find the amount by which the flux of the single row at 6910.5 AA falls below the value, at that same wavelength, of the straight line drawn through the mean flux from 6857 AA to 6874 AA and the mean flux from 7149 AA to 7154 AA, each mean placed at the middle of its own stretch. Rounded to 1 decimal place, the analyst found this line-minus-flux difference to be 0.2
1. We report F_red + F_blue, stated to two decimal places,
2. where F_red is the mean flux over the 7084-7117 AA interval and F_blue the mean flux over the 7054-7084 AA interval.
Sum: 13.89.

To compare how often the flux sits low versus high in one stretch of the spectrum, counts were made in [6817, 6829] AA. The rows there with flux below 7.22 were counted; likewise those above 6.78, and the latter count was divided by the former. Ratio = 5.0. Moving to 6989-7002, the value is 1.3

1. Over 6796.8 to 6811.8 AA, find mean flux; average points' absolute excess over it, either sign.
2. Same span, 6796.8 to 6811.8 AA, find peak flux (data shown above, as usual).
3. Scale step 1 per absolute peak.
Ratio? 0.075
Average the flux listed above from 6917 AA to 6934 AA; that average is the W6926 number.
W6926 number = 6.75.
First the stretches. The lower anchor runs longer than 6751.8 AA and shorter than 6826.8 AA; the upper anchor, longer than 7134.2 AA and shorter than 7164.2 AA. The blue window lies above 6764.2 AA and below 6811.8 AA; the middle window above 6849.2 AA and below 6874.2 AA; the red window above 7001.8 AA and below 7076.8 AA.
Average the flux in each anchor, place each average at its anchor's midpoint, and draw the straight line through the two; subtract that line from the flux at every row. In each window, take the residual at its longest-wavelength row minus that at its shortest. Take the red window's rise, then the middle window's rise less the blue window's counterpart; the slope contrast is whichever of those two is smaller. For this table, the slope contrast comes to -0.71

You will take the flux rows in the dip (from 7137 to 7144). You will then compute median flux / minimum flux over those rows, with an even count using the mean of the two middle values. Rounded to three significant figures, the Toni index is 1.15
